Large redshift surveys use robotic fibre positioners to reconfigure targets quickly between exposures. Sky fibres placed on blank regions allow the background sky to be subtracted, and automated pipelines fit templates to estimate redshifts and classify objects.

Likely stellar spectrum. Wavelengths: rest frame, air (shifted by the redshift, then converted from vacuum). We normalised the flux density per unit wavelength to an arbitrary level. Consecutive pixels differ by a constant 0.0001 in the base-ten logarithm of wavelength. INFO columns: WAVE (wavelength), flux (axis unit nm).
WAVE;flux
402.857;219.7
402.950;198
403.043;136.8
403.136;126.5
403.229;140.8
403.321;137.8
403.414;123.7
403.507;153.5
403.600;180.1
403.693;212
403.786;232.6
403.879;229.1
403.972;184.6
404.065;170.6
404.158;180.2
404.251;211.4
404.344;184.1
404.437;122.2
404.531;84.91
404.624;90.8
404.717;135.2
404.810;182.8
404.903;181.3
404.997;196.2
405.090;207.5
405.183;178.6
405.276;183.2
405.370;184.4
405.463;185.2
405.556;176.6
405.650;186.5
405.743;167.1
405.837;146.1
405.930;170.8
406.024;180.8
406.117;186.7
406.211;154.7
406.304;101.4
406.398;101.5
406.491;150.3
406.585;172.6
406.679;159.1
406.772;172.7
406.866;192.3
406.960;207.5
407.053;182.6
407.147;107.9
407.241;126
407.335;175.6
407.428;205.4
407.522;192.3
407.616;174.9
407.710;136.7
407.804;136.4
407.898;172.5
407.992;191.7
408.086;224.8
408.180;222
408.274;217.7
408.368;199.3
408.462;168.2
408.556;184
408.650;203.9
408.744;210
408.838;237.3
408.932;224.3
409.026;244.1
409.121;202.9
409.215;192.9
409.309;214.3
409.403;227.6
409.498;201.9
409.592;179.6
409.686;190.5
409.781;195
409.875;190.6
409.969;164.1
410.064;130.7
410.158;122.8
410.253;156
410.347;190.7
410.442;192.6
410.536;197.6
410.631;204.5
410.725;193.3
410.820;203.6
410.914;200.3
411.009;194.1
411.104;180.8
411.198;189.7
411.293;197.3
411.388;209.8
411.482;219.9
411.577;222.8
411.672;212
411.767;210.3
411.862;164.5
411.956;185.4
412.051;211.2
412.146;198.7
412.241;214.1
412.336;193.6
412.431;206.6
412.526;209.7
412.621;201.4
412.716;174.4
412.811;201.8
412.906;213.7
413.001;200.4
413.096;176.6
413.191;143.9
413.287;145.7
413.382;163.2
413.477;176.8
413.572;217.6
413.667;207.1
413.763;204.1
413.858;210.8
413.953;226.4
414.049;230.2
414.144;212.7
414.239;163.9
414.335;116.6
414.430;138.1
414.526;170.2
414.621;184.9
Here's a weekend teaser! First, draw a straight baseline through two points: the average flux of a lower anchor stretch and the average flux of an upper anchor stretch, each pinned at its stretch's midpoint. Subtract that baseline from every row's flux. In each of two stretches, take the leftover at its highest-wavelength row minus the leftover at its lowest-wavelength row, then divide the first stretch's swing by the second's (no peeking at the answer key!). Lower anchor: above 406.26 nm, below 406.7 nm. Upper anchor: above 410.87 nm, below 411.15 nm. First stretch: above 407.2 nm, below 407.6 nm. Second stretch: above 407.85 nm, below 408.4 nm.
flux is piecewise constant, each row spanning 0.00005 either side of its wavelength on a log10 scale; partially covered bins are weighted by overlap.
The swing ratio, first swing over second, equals 3.0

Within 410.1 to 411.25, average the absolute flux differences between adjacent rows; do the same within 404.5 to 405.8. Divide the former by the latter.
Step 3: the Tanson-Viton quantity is 0.80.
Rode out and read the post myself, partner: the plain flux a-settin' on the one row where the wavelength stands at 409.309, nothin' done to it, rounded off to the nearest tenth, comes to 214.3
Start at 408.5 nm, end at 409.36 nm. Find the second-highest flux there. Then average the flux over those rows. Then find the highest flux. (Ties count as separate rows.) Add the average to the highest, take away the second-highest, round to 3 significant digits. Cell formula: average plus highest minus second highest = 219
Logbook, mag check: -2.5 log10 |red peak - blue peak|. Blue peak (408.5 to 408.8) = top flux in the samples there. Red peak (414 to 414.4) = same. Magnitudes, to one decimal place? -3.3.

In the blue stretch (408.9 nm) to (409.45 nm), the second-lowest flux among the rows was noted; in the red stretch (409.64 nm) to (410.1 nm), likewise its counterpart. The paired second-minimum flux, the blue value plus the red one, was 367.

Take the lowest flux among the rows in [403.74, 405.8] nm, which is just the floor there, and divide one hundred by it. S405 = 1.18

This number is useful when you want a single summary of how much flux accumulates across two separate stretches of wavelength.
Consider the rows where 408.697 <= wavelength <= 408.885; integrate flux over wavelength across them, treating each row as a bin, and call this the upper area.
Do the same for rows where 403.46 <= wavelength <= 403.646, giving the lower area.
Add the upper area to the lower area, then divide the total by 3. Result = 24.4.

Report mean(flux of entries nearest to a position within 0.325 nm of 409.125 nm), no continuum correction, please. 220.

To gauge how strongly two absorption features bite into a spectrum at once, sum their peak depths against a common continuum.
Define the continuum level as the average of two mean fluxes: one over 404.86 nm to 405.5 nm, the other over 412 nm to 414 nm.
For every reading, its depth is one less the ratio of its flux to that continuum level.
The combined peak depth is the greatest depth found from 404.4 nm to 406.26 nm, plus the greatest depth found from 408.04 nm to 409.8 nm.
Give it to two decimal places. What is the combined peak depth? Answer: 0.68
